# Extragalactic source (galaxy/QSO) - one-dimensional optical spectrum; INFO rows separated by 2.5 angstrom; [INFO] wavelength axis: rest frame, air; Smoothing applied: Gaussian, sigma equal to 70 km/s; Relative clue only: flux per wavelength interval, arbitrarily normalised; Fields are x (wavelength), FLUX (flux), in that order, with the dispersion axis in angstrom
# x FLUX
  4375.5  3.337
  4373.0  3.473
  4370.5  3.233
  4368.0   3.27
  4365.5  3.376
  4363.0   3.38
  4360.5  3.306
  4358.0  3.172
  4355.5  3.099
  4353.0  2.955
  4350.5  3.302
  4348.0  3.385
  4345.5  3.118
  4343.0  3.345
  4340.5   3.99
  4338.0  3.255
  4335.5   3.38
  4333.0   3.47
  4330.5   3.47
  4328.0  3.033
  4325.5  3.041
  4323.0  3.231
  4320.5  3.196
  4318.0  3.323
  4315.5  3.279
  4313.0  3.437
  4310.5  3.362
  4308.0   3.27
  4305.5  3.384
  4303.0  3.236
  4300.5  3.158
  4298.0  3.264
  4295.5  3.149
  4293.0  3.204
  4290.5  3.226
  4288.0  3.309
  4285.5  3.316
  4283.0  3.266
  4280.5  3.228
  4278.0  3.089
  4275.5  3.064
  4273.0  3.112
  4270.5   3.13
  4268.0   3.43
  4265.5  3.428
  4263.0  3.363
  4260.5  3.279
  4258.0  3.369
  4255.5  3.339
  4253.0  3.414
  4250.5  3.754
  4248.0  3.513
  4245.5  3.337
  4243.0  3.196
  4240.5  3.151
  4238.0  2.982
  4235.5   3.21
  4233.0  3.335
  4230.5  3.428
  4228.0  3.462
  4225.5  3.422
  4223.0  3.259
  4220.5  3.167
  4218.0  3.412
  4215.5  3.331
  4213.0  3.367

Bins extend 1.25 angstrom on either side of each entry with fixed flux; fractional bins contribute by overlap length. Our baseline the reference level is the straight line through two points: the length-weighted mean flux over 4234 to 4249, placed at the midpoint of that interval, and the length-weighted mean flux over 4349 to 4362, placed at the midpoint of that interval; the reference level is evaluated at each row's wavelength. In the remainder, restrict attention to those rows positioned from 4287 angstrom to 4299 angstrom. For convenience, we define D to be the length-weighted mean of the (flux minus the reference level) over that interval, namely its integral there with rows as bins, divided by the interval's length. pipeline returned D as 0.02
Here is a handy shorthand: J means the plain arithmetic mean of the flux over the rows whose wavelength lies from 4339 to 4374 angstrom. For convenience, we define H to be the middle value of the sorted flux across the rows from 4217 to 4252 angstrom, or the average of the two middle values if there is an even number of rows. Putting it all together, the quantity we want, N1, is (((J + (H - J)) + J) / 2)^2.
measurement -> 11.1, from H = 3.34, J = 3.31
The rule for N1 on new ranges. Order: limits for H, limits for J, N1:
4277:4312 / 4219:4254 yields 10.8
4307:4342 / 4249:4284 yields 10.9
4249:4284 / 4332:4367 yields 11.0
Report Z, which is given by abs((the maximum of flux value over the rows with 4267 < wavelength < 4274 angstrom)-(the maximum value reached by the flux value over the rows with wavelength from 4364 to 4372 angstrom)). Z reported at 0.05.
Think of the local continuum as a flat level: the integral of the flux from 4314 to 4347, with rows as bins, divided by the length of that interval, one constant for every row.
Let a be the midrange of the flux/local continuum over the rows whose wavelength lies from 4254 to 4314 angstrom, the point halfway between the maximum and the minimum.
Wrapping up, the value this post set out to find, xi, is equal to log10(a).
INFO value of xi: -0.009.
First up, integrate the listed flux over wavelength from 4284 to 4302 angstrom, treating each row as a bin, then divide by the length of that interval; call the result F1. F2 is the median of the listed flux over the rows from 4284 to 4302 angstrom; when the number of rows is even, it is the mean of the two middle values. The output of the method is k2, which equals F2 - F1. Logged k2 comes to -0.007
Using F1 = 3.23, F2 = 3.23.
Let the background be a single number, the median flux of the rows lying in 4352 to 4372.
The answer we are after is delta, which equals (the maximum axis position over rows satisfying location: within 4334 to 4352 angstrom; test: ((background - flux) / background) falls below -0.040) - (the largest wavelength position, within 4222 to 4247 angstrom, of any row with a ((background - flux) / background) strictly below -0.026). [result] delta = 102.5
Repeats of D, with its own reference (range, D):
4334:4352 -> 0.21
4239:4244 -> -0.07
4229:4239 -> 0.02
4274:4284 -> -0.05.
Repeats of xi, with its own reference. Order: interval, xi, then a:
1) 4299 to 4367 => 0.020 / 1.05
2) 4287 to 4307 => -0.007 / 0.98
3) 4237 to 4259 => 0.006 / 1.01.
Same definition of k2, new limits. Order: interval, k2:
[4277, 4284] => 0.032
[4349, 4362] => -0.003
